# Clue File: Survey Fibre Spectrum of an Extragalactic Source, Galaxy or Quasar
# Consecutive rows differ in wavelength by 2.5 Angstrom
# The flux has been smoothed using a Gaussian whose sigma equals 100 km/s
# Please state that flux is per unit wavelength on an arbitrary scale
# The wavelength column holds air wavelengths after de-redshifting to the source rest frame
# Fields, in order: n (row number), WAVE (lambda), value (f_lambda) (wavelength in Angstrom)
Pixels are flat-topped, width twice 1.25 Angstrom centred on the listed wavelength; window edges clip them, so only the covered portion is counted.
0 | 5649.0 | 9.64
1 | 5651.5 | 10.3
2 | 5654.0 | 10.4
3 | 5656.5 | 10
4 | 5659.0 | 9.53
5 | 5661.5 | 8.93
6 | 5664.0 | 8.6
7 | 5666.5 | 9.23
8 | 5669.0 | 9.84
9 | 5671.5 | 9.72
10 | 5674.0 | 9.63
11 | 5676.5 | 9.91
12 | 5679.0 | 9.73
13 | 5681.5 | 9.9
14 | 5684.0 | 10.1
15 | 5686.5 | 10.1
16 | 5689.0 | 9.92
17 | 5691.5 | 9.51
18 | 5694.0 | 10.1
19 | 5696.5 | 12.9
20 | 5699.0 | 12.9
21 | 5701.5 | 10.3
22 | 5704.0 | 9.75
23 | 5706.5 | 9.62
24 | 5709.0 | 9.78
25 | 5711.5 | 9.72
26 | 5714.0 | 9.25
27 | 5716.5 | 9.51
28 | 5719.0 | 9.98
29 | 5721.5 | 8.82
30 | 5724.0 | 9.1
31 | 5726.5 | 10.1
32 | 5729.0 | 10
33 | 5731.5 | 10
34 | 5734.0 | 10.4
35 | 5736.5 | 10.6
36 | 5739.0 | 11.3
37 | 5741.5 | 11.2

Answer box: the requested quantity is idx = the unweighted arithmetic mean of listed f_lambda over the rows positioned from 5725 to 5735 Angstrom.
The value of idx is 10.1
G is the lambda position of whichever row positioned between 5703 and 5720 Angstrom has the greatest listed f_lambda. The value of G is 5719.0 Angstrom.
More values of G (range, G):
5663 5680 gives 5676.5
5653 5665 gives 5654.0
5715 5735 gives 5734.0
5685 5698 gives 5696.5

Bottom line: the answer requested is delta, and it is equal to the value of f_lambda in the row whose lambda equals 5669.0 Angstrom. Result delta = 9.84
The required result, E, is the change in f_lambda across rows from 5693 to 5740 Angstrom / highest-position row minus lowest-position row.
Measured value 1.2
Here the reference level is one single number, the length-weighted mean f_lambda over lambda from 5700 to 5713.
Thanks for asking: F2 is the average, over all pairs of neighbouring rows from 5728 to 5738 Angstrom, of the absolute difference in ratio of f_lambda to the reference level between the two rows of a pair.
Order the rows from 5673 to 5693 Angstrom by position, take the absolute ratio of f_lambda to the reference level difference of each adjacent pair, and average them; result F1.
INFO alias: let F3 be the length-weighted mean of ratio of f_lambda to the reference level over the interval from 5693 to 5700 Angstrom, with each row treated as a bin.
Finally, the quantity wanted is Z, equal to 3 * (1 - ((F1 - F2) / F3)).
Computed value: 3.00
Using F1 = 0.021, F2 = 0.020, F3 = 1.21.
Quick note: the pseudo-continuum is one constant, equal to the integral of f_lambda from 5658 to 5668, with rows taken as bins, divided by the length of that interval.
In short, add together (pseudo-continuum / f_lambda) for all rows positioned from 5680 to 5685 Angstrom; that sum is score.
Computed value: 1.82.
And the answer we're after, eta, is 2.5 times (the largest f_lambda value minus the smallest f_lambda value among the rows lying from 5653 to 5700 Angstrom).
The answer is 11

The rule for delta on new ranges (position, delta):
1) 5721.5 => 8.82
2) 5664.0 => 8.6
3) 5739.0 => 11.3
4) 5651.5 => 10.3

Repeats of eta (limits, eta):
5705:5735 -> 4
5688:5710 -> 8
